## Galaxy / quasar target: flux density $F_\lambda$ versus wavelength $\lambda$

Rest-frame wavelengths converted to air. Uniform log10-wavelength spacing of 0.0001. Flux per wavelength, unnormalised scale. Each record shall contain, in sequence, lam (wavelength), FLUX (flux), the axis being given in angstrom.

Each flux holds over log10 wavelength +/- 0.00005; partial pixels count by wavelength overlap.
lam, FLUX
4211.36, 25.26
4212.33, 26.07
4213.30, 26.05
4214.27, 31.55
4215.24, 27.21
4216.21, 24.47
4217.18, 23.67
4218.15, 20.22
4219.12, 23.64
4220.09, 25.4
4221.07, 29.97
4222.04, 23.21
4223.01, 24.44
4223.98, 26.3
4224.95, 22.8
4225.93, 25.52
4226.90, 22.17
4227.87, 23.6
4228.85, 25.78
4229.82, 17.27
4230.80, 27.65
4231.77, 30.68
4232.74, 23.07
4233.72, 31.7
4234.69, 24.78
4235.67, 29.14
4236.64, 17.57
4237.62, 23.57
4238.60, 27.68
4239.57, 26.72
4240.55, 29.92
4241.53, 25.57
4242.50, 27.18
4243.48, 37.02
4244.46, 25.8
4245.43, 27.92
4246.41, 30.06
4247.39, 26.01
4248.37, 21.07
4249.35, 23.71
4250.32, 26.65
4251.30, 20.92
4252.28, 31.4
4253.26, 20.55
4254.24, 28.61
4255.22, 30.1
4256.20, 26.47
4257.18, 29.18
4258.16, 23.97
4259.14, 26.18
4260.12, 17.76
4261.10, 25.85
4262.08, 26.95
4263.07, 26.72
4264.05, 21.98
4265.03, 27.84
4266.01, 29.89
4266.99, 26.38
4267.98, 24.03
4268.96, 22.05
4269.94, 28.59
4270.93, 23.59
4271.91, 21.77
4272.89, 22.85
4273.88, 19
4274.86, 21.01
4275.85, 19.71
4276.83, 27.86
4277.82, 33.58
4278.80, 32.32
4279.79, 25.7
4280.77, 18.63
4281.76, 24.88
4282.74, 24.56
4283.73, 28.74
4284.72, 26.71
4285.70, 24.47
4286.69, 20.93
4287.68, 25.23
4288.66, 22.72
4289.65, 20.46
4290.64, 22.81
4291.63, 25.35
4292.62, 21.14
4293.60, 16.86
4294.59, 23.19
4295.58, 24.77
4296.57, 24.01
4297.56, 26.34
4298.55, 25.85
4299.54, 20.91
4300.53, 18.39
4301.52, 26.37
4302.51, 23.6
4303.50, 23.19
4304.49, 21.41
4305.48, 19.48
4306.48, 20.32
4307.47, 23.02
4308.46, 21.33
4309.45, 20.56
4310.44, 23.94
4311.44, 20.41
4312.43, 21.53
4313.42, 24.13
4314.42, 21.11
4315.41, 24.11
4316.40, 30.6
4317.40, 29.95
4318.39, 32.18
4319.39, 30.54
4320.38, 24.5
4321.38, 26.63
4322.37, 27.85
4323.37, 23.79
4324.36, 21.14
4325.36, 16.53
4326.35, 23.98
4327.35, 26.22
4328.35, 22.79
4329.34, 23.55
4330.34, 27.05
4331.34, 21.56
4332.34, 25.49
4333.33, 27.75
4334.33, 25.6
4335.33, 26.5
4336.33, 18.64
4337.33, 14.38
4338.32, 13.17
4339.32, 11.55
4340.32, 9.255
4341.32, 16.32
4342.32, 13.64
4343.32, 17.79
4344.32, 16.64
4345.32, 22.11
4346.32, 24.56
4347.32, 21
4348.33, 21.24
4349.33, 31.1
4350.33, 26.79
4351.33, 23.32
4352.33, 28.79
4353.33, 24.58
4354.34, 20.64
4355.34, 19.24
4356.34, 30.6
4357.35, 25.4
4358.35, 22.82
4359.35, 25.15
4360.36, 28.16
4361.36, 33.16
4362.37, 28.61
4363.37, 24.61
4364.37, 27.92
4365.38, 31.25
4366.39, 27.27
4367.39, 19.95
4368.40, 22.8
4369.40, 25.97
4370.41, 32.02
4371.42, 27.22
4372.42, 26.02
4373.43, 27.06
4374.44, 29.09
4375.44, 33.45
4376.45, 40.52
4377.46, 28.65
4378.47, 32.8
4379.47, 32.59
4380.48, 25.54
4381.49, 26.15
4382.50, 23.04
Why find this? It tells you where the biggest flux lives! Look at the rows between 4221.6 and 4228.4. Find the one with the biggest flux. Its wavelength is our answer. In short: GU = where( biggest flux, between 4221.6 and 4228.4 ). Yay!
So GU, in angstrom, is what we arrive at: 4223.98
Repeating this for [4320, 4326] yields 4322.37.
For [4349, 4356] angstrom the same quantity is 4349.33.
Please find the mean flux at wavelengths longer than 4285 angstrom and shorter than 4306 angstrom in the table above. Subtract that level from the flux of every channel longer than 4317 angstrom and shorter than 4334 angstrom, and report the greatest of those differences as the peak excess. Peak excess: 9.4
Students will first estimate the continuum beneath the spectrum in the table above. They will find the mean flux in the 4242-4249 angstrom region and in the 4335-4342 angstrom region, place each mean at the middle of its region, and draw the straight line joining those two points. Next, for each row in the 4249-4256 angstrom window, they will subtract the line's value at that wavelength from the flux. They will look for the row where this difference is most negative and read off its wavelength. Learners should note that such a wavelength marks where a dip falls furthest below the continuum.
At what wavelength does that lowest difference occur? 4253.26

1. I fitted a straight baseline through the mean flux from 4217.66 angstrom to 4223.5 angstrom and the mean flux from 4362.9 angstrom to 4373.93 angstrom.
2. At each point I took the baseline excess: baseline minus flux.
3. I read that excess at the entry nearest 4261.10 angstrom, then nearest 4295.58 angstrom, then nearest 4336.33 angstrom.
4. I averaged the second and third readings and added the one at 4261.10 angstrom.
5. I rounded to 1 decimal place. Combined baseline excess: 3.3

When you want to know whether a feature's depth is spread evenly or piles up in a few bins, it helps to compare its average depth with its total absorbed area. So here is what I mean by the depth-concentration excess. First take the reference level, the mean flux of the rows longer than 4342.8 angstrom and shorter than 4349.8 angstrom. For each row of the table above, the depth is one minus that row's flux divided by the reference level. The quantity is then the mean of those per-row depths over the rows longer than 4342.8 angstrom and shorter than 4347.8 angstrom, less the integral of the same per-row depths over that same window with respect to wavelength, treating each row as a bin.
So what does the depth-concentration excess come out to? -0.3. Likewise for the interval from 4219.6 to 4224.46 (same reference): 0.7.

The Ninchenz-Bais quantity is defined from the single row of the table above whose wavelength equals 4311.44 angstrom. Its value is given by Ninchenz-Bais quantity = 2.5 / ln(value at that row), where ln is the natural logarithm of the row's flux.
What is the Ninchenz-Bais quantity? 0.829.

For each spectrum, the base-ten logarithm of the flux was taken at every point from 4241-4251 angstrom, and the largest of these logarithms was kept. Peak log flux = 1.568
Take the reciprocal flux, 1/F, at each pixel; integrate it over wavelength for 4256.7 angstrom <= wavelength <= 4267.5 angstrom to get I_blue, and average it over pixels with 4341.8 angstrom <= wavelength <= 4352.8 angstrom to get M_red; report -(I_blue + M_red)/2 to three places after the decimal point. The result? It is -0.238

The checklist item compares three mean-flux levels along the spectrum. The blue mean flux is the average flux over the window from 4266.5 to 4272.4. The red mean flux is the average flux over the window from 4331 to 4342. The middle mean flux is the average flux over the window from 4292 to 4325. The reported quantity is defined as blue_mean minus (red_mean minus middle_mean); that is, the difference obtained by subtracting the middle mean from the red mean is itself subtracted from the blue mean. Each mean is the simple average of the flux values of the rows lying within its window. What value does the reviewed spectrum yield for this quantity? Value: 29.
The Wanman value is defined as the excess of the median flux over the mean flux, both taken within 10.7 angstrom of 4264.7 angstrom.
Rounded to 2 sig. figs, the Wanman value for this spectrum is 1.0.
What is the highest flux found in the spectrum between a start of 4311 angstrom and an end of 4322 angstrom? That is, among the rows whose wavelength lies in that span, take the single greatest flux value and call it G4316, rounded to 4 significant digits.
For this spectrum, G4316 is 32.18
